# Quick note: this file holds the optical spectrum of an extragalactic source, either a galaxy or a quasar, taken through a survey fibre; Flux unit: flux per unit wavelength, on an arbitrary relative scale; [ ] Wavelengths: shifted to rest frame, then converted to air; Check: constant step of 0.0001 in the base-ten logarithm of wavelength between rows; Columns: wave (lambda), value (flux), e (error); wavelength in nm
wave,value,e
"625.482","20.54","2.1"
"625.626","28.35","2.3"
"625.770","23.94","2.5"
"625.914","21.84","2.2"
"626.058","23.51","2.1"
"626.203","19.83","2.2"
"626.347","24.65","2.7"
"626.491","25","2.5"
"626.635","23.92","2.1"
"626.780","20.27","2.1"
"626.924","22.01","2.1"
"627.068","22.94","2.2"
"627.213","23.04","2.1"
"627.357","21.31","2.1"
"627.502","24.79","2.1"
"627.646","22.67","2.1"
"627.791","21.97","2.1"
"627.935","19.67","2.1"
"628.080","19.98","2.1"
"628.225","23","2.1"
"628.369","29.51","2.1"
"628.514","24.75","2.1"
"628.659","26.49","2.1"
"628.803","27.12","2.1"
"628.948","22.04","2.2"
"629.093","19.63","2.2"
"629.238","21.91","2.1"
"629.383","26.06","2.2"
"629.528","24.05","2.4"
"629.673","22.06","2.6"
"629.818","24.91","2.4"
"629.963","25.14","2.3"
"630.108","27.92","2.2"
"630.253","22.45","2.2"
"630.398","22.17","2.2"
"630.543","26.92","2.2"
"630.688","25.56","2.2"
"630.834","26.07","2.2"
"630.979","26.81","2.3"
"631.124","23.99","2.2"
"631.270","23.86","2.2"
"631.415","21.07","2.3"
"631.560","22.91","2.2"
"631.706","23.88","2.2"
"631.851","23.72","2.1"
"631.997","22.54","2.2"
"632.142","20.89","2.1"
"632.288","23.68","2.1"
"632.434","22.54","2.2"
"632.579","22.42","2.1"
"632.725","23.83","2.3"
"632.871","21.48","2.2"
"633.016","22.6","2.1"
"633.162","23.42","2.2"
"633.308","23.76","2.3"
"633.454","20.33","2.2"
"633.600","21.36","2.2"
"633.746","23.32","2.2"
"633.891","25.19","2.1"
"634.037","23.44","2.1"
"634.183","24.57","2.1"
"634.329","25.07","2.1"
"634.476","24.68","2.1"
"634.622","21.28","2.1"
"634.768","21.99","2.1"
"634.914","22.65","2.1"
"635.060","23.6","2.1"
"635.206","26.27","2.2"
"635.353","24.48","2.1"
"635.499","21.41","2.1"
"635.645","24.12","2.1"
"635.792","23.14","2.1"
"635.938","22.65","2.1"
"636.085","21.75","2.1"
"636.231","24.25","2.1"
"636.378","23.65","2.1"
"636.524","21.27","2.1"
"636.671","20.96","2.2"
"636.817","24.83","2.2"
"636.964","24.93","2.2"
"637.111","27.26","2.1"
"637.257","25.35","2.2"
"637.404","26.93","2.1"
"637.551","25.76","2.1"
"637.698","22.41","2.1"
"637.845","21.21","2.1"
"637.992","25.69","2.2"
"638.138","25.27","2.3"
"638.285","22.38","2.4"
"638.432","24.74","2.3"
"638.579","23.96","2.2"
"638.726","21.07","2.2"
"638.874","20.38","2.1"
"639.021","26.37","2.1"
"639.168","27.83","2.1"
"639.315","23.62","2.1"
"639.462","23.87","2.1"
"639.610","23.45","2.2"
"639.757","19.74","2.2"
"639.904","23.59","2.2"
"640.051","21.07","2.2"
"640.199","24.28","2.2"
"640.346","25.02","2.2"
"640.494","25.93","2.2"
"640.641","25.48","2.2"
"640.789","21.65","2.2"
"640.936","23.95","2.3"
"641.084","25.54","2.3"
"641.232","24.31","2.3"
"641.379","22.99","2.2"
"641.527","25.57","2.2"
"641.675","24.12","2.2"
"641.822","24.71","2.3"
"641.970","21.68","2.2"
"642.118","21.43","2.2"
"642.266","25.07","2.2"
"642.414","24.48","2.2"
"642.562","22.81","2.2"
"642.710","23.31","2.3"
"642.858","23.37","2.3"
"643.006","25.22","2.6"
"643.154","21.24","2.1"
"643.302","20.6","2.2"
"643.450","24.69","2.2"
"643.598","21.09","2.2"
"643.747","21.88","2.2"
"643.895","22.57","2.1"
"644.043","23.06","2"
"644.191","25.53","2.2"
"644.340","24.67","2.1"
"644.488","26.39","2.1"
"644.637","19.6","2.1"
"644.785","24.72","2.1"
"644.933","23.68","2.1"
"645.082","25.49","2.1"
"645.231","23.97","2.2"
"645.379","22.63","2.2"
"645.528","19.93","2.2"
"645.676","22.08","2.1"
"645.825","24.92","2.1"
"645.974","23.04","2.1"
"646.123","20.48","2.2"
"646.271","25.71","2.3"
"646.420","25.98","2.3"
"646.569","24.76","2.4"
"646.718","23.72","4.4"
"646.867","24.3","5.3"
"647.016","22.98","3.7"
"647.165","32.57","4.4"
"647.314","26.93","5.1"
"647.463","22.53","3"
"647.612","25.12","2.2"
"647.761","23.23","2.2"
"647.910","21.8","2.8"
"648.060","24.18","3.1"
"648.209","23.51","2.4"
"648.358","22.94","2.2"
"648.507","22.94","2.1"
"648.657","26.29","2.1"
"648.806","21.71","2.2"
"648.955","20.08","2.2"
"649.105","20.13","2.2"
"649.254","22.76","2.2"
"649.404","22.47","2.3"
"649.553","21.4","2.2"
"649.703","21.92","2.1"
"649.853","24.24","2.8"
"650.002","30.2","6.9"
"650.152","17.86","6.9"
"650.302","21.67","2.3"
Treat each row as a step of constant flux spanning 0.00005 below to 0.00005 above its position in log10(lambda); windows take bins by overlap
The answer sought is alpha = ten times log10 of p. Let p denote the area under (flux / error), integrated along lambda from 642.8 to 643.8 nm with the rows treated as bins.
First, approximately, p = 10.0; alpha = 10.0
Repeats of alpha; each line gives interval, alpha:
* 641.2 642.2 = 10.2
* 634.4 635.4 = 10.5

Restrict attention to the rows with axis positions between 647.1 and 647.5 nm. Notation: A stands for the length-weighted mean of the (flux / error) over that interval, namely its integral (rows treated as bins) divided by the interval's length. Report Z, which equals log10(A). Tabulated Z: 0.82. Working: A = 6.6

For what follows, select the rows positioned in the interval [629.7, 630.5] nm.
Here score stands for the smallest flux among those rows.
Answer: 22.17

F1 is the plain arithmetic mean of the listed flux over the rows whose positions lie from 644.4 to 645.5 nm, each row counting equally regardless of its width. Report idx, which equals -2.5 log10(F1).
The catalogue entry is -3.44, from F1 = 23.8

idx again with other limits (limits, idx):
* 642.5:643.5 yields -3.41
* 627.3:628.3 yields -3.35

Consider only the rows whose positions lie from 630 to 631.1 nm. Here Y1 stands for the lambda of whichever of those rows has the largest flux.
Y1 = 630.108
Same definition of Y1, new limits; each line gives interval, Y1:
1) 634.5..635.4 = 635.206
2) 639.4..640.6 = 640.494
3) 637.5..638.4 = 637.551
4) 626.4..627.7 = 626.491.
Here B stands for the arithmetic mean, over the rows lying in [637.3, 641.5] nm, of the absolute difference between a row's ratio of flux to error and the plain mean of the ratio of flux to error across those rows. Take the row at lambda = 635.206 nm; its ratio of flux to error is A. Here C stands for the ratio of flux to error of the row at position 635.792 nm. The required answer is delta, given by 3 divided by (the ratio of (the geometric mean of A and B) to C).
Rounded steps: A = 11.9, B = 0.81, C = 11.0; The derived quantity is 10.6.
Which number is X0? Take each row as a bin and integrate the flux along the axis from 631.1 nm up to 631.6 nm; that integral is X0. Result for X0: 11.4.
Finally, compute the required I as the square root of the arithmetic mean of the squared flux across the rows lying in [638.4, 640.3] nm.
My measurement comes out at 23.5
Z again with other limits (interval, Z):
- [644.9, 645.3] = 1.06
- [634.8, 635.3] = 1.05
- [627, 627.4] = 1.02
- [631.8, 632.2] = 1.02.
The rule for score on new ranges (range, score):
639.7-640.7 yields 19.74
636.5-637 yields 20.96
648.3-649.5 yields 20.08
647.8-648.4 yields 21.8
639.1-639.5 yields 23.62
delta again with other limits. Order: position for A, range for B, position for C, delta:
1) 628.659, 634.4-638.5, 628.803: 13.1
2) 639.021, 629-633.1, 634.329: 11.7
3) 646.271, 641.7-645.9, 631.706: 10.9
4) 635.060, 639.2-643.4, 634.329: 13.5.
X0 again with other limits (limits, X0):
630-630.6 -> 14.9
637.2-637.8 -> 14.9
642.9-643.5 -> 13.7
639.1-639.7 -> 14.7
